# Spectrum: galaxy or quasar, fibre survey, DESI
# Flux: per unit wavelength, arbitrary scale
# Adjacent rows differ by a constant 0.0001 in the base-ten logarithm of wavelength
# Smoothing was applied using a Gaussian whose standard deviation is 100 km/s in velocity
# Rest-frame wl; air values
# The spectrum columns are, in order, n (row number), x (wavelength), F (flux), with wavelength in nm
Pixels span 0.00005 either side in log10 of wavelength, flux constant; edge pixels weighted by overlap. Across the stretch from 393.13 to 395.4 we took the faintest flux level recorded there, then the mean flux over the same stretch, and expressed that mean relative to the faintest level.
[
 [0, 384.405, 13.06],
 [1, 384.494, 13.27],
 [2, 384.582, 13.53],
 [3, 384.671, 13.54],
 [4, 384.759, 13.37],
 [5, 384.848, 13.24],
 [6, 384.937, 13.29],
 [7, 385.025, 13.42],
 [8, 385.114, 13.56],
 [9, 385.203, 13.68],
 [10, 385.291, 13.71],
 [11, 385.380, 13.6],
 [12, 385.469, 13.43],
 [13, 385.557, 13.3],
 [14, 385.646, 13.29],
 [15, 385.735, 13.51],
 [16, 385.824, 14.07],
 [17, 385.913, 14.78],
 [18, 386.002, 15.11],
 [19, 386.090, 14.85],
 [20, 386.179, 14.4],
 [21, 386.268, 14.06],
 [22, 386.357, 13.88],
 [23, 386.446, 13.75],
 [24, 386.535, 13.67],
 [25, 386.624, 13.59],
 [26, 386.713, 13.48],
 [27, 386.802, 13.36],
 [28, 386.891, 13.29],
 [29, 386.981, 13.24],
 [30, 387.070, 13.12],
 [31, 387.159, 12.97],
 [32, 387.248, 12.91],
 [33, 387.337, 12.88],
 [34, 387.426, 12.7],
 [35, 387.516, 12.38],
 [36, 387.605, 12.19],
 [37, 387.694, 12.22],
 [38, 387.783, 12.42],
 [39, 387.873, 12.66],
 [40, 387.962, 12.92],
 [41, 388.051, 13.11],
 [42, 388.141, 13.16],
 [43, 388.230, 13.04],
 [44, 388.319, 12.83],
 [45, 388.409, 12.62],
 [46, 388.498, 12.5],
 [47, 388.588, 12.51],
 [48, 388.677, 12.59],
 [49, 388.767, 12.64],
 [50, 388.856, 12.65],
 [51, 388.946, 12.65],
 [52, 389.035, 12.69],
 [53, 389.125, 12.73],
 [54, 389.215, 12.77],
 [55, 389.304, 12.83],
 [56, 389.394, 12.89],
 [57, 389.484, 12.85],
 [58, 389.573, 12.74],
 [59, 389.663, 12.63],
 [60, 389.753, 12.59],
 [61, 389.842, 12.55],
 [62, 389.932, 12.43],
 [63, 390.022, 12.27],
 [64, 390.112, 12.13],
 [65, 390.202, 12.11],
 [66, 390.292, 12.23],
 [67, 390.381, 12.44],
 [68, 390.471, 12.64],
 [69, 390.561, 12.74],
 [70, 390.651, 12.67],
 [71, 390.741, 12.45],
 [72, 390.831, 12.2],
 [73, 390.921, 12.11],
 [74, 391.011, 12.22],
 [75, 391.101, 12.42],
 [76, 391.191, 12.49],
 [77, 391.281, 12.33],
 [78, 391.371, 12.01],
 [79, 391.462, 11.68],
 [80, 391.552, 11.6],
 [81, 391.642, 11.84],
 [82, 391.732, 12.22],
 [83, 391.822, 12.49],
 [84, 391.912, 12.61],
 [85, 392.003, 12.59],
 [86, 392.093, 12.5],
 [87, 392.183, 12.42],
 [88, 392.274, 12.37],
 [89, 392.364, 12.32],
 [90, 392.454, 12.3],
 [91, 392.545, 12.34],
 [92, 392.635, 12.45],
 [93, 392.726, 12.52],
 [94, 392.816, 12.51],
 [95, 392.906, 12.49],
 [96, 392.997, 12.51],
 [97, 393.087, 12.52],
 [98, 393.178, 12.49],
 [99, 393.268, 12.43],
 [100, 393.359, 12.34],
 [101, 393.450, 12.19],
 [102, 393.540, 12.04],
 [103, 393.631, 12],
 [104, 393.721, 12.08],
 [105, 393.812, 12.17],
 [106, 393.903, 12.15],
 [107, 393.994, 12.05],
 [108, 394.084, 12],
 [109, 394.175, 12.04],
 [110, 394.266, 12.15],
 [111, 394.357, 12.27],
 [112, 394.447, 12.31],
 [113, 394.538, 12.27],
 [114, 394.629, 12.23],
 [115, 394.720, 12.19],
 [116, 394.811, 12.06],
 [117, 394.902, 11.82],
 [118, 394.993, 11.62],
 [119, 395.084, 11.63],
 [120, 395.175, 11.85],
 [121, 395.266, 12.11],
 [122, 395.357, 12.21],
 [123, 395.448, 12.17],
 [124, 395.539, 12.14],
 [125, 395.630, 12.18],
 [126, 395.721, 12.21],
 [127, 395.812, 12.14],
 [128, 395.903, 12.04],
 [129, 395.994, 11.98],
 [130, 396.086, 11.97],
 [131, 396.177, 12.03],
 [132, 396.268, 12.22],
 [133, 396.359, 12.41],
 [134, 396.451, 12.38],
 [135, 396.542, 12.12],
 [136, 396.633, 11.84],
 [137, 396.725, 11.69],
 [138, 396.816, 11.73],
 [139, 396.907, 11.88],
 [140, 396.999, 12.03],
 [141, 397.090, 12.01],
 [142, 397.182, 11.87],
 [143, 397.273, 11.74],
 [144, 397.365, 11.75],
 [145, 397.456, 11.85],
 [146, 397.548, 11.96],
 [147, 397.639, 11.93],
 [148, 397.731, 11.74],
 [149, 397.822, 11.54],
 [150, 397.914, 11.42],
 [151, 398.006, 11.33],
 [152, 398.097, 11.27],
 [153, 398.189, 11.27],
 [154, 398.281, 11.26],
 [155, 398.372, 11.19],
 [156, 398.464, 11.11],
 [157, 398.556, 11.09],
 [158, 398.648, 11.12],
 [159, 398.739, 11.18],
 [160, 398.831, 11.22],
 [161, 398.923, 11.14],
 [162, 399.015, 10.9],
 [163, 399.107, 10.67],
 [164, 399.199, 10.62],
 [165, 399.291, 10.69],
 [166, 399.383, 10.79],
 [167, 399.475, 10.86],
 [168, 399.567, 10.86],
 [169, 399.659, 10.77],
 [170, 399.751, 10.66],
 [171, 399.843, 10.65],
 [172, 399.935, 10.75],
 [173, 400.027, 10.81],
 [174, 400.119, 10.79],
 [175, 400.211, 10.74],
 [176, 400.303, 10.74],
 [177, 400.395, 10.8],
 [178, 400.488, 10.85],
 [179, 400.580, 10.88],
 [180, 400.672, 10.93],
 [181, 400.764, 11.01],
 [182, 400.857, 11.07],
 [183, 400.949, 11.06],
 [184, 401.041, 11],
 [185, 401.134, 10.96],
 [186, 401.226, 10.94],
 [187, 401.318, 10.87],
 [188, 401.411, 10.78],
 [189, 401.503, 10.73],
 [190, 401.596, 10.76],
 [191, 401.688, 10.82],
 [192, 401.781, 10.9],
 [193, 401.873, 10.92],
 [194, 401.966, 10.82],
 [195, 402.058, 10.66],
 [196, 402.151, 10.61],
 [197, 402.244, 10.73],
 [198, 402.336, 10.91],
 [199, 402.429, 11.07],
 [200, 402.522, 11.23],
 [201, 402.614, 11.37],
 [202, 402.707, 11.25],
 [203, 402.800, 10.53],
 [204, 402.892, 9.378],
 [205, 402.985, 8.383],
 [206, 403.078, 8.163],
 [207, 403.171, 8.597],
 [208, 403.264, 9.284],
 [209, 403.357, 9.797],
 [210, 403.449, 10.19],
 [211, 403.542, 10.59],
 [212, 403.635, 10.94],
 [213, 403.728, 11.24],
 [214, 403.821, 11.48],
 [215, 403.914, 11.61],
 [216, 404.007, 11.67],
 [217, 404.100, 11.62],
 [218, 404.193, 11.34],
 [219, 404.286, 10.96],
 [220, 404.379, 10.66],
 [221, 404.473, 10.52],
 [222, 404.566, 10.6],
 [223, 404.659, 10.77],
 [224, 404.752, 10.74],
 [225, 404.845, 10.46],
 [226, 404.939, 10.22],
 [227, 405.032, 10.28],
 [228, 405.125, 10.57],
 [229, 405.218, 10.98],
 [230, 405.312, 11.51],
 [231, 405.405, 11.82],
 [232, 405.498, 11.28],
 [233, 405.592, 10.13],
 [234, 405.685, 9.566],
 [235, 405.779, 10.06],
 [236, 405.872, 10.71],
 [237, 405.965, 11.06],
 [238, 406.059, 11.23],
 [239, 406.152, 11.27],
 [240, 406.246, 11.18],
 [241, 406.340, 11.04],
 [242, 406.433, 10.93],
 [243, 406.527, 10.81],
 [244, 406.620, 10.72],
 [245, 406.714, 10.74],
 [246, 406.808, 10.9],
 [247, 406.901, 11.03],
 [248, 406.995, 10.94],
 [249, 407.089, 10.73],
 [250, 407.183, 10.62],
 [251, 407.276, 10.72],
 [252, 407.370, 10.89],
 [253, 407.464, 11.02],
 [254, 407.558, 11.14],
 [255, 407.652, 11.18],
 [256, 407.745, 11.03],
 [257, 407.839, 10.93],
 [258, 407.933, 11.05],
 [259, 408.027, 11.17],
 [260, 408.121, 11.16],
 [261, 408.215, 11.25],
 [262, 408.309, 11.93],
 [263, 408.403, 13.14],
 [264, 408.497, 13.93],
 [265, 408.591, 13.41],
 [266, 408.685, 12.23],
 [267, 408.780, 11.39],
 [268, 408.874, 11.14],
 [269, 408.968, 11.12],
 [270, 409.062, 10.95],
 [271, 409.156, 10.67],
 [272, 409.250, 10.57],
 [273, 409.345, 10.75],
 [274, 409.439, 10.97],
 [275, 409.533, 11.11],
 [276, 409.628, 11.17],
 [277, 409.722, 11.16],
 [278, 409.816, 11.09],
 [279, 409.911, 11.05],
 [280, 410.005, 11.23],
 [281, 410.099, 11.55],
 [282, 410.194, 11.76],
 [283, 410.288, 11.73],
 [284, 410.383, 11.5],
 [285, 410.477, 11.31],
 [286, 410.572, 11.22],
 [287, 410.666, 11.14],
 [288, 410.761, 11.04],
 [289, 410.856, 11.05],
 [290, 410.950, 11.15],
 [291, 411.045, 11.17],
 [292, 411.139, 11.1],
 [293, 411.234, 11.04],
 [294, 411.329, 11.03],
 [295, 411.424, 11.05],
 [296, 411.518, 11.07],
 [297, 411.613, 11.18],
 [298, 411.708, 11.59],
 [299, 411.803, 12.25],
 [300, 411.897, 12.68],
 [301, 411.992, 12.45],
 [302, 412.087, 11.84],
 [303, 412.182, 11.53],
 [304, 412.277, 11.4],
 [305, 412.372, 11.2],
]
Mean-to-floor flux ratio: 1.04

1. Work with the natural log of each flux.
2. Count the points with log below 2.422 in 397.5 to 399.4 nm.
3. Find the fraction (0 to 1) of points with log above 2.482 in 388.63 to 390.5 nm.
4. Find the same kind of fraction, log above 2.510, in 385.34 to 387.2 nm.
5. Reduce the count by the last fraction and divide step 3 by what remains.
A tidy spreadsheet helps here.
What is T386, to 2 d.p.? 0.08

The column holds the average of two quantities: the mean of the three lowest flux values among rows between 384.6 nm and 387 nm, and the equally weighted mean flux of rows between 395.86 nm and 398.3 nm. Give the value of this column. 12.5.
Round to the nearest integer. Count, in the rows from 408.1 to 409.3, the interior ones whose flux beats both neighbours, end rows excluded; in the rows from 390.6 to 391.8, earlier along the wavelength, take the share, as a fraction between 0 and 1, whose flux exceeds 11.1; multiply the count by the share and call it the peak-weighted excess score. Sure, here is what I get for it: 1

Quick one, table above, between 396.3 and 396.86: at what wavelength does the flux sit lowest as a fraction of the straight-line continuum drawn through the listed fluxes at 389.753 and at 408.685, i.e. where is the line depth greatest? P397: 396.725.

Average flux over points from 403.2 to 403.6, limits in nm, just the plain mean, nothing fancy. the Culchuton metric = 10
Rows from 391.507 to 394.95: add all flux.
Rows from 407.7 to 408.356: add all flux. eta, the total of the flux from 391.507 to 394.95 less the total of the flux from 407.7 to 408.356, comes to 387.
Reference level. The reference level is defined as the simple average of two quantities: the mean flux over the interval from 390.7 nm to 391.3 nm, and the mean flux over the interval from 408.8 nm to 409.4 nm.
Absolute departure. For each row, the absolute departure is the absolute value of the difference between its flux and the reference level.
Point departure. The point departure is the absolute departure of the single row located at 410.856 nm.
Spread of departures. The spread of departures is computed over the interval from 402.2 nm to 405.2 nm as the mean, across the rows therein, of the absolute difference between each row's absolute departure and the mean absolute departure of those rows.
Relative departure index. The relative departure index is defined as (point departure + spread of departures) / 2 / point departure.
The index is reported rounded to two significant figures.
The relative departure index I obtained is 1.1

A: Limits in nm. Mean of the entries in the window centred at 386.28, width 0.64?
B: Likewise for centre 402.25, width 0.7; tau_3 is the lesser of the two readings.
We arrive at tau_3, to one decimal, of 10.9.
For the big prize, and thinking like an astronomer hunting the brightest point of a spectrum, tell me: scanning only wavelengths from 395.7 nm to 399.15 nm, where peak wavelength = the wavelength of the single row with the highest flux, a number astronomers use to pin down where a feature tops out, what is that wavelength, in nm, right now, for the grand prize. 396.359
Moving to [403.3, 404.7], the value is 404.007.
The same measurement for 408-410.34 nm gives 408.497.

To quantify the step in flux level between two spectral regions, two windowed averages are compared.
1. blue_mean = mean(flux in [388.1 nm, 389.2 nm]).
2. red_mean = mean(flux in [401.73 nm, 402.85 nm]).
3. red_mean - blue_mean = -1.8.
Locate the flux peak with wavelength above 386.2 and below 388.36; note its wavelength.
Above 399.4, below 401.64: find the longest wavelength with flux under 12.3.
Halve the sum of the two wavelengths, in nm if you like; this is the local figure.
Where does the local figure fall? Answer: 393.93 nm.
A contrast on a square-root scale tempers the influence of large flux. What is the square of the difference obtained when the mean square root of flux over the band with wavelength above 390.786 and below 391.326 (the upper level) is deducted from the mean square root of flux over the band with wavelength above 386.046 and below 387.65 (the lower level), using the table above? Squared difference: 0.022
